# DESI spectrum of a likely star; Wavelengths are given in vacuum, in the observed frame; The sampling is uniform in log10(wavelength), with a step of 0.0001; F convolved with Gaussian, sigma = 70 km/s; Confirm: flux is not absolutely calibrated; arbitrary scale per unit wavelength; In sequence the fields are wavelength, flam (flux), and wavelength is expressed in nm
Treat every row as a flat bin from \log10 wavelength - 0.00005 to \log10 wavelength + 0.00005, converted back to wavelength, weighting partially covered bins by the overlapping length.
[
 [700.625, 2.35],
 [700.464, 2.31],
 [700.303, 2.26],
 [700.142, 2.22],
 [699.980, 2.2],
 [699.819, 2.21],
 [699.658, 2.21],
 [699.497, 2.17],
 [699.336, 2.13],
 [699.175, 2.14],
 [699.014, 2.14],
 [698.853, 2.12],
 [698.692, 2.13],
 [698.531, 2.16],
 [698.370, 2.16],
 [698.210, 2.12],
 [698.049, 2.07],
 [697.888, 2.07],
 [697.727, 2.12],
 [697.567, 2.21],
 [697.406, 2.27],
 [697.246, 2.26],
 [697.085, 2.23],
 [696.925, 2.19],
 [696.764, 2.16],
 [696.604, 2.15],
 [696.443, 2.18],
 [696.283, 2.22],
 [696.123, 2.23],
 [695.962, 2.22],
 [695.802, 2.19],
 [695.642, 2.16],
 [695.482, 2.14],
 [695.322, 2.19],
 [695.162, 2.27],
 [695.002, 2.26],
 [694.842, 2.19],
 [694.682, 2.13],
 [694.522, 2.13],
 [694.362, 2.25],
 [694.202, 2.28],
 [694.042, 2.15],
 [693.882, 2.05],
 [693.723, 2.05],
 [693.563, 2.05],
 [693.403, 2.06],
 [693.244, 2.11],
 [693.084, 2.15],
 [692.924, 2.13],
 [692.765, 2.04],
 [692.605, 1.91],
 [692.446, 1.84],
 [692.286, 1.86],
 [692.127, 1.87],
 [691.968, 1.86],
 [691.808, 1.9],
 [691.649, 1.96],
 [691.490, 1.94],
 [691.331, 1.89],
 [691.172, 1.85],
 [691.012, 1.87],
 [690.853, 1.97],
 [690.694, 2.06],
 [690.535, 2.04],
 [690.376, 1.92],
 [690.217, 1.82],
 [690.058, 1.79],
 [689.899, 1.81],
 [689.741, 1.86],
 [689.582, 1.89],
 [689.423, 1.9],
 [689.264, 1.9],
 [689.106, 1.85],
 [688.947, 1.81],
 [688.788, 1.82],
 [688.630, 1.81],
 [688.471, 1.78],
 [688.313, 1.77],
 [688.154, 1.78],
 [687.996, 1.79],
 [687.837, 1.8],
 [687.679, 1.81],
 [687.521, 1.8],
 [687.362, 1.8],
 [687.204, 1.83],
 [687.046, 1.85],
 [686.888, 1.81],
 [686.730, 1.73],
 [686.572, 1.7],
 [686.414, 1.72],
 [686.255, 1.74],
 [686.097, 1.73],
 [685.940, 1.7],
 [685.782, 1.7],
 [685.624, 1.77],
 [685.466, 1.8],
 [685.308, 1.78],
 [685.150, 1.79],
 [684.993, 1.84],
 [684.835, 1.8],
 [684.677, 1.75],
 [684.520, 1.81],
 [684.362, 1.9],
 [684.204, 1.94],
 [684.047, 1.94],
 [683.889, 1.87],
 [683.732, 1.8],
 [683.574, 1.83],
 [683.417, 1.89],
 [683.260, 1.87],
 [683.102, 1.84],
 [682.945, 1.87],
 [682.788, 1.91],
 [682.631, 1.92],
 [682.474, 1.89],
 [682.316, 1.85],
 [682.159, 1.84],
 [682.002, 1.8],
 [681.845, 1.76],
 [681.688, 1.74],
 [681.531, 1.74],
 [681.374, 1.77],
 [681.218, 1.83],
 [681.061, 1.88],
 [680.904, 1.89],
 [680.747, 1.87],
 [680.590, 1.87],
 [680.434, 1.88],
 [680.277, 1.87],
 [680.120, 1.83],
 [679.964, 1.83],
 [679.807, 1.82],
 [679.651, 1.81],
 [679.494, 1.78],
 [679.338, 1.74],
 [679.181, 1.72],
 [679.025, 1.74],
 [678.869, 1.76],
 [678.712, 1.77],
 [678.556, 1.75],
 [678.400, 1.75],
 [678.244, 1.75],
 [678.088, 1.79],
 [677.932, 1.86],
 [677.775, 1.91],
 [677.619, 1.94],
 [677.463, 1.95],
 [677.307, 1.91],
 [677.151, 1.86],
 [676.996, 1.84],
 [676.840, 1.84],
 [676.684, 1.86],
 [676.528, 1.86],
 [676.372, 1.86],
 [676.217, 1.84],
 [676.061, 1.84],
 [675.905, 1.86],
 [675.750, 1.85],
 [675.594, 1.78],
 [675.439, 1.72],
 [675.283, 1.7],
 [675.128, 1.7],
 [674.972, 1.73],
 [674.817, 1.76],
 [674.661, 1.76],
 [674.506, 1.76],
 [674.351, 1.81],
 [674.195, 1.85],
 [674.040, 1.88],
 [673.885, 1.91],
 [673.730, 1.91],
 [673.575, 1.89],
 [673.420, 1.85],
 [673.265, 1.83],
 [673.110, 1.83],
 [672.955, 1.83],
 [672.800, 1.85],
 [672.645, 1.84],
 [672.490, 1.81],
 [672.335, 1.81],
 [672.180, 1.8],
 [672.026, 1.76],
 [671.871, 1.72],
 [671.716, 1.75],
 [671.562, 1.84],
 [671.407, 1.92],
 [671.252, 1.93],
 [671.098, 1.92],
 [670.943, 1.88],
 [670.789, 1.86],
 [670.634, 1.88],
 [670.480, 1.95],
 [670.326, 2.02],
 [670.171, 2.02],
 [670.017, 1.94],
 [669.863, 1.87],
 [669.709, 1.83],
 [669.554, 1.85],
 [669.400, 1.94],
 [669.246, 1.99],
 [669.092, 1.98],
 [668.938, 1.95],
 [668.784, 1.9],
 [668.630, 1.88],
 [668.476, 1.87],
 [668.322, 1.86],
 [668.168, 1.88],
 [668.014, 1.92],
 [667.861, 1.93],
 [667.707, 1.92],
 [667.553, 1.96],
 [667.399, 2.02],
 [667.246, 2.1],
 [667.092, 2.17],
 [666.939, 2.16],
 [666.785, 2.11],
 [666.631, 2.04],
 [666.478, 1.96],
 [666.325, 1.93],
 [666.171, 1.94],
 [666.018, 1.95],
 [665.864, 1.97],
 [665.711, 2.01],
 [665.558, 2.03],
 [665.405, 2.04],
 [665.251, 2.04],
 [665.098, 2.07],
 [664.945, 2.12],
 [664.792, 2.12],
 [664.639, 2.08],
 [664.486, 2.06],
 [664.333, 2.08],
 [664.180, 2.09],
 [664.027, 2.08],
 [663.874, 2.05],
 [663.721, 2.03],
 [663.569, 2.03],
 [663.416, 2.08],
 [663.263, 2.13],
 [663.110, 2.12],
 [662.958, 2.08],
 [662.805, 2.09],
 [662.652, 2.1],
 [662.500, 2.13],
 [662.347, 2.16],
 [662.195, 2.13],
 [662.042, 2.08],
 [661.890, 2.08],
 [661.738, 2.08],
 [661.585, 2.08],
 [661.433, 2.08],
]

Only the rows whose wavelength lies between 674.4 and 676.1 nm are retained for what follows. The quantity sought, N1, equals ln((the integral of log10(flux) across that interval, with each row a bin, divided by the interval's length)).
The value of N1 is -1.40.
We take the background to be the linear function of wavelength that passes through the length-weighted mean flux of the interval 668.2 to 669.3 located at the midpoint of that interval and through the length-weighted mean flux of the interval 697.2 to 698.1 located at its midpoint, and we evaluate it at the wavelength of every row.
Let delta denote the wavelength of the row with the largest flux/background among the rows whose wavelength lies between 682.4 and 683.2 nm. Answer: 682.631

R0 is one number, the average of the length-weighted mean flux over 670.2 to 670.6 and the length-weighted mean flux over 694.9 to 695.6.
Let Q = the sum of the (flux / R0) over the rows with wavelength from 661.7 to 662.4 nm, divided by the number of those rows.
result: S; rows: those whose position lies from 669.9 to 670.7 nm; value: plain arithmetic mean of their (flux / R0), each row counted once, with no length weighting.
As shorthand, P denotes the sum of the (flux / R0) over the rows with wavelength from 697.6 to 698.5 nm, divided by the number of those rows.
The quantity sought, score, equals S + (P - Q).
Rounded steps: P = 1.01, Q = 1.01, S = 0.94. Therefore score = 0.937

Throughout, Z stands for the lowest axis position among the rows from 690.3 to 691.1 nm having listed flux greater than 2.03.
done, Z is 690.535 nm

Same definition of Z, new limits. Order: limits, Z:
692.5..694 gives 692.765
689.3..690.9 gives 690.535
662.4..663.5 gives 662.500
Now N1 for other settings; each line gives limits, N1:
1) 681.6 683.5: -1.32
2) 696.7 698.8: -1.09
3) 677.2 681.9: -1.35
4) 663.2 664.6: -1.15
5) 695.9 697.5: -1.07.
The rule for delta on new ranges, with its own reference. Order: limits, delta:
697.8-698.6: 698.370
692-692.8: 692.765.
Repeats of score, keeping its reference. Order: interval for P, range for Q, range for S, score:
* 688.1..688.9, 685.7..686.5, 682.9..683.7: 0.923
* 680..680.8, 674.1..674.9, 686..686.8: 0.859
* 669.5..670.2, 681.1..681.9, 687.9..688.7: 0.916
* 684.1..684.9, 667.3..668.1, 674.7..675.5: 0.769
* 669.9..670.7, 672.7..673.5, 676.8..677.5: 0.956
